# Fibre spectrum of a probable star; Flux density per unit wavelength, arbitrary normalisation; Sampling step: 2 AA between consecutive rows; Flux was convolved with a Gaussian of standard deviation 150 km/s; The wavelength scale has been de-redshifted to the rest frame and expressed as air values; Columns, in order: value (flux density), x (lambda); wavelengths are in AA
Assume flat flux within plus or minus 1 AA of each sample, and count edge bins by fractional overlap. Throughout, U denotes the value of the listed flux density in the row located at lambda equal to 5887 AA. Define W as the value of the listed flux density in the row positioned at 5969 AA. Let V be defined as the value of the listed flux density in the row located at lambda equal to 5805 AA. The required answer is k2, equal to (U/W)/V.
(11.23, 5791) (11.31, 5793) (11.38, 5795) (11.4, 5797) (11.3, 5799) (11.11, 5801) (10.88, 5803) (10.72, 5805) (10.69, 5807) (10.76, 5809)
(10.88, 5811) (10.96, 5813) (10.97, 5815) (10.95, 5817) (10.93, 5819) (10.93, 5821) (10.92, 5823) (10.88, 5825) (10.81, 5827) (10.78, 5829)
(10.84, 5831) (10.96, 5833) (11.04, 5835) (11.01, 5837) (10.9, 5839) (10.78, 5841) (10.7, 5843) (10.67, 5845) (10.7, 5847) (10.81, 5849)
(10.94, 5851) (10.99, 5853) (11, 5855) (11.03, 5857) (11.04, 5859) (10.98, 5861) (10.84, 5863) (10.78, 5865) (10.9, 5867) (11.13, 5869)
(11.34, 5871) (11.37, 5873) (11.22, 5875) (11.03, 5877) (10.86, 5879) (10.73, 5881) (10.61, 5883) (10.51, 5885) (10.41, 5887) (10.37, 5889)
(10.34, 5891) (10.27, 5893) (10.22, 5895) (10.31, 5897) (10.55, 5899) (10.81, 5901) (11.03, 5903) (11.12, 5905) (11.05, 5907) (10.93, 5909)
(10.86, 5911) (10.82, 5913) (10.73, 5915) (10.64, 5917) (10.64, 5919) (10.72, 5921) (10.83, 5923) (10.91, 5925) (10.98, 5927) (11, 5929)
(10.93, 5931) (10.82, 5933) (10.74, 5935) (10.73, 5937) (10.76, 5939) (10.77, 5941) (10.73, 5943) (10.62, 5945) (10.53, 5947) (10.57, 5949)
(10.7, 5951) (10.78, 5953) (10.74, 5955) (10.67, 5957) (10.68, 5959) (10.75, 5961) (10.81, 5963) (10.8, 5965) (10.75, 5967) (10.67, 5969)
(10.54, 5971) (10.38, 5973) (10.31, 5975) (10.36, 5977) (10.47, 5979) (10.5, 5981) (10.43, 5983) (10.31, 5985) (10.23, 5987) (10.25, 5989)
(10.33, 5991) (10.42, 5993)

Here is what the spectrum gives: 0.0910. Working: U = 10.41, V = 10.72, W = 10.67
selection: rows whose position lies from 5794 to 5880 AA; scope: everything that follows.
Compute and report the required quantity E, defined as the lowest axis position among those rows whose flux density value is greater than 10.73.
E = 5795 AA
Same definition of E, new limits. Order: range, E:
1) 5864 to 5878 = 5865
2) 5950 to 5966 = 5953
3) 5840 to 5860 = 5841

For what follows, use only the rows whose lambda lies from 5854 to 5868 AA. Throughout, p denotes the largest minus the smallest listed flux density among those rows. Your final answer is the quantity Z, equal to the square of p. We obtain 0.07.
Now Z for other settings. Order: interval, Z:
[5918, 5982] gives 0.48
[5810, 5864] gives 0.14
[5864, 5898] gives 1.32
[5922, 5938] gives 0.07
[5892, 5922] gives 0.81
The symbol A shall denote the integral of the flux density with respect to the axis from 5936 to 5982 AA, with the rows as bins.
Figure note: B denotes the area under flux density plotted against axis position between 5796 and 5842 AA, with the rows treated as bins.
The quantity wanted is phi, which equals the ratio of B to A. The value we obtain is 1.028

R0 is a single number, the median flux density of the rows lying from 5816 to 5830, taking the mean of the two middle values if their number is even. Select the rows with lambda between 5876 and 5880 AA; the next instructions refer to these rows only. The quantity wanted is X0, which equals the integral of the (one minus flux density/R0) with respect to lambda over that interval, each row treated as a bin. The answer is -0.01 AA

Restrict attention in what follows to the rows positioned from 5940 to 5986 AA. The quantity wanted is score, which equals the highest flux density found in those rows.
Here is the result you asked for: 10.81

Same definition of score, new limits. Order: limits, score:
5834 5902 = 11.37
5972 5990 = 10.5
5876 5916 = 11.12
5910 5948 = 11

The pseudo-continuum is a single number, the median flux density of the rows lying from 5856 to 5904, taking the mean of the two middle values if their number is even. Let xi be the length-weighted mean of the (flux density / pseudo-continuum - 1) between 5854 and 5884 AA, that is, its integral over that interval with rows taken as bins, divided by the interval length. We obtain 0.015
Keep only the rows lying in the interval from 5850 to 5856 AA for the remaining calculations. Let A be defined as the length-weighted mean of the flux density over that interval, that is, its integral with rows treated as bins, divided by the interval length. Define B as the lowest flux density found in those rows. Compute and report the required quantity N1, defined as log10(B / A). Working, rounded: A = 11.0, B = 10.94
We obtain -0.0015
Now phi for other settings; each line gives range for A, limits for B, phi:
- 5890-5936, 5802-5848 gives 1.010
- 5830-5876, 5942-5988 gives 0.966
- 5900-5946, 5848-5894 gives 1.001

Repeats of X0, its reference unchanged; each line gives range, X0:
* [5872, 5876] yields -0.14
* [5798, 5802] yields -0.10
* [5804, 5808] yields 0.08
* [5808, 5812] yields 0.04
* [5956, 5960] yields 0.09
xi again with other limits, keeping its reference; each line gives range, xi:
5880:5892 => -0.030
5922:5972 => -0.007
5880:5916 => -0.016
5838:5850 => -0.006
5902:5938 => 0.003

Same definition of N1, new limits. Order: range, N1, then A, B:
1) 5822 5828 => -0.0024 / 10.9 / 10.81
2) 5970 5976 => -0.0042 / 10.4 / 10.31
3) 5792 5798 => -0.0020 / 11.4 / 11.31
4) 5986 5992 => -0.0017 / 10.3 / 10.23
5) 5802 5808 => -0.0030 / 10.8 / 10.69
